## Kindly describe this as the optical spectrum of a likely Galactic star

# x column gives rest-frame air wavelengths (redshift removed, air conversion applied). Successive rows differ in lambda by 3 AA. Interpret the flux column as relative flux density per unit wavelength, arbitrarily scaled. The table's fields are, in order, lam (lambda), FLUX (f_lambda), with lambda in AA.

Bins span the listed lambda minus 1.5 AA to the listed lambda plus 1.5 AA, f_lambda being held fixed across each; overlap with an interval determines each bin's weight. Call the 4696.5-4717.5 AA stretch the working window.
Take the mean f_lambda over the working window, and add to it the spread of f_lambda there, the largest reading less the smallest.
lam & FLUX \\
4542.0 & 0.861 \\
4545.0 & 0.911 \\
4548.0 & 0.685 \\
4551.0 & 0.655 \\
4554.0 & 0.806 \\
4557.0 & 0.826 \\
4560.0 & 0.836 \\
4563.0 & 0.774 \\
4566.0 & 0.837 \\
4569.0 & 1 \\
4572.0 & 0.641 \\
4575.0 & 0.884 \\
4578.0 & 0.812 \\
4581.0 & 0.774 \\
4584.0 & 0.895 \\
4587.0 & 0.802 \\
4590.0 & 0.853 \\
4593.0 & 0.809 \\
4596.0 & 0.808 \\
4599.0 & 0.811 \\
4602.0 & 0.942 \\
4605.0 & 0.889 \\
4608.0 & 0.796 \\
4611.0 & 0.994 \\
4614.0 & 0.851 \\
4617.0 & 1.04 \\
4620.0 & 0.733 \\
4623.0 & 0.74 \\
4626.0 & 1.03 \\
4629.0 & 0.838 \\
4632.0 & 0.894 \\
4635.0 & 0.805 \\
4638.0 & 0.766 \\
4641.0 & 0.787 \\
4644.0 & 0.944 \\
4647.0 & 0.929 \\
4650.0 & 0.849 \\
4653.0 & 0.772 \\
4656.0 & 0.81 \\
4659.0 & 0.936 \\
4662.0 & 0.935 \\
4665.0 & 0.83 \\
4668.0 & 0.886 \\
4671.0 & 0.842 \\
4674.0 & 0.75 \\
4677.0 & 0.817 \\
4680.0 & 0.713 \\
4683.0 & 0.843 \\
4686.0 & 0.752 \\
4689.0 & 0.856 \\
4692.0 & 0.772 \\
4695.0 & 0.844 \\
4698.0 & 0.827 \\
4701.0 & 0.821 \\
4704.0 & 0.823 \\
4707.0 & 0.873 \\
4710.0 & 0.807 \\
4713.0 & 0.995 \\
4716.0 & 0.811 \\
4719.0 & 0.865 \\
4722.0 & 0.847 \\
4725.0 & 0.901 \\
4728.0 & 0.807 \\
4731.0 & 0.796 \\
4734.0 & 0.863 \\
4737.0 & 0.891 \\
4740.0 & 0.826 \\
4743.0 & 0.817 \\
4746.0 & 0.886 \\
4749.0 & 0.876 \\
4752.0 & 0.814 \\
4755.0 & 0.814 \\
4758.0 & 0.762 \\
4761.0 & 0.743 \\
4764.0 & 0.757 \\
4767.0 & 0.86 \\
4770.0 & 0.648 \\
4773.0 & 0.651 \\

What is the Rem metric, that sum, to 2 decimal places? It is 1.04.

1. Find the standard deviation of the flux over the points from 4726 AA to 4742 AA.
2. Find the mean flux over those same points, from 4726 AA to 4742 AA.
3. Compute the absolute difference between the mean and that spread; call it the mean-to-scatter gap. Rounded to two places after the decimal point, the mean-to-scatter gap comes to 0.80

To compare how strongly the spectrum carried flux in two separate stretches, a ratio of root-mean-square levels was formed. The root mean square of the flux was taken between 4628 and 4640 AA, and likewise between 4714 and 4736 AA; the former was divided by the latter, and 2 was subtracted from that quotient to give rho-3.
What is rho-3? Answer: -1.02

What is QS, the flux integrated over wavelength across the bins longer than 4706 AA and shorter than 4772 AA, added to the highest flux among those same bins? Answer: 56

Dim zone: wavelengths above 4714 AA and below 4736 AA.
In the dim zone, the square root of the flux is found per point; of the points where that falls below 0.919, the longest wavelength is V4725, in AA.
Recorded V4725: 4731.0 AA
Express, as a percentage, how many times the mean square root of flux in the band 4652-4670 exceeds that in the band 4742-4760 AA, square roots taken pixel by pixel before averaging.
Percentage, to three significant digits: 102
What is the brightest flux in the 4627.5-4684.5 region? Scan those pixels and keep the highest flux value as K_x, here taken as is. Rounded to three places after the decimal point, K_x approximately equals 0.944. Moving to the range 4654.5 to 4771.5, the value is 0.995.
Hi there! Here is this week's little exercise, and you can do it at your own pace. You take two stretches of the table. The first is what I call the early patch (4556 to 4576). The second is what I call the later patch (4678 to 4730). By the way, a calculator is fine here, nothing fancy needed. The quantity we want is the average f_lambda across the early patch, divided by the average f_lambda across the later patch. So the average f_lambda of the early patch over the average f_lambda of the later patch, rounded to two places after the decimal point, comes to 0.99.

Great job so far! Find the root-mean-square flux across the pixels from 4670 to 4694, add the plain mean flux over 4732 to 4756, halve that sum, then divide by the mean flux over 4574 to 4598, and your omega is 0.99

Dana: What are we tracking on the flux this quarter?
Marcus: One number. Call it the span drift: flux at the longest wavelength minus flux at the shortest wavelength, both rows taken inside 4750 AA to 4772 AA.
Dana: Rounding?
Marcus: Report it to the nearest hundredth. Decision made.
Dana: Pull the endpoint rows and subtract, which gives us -0.17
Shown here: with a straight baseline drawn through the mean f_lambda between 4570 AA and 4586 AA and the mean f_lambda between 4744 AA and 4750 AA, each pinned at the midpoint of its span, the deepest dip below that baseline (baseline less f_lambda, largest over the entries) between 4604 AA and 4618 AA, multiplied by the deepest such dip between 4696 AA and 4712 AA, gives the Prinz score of 0.001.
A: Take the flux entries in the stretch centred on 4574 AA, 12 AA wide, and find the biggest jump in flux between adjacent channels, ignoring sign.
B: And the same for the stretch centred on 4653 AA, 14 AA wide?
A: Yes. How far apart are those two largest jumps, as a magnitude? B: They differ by 0.23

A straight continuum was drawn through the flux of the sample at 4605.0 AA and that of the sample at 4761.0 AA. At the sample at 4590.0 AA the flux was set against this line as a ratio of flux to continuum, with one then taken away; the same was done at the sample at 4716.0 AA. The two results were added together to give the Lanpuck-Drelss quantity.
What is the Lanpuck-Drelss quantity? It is -0.02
